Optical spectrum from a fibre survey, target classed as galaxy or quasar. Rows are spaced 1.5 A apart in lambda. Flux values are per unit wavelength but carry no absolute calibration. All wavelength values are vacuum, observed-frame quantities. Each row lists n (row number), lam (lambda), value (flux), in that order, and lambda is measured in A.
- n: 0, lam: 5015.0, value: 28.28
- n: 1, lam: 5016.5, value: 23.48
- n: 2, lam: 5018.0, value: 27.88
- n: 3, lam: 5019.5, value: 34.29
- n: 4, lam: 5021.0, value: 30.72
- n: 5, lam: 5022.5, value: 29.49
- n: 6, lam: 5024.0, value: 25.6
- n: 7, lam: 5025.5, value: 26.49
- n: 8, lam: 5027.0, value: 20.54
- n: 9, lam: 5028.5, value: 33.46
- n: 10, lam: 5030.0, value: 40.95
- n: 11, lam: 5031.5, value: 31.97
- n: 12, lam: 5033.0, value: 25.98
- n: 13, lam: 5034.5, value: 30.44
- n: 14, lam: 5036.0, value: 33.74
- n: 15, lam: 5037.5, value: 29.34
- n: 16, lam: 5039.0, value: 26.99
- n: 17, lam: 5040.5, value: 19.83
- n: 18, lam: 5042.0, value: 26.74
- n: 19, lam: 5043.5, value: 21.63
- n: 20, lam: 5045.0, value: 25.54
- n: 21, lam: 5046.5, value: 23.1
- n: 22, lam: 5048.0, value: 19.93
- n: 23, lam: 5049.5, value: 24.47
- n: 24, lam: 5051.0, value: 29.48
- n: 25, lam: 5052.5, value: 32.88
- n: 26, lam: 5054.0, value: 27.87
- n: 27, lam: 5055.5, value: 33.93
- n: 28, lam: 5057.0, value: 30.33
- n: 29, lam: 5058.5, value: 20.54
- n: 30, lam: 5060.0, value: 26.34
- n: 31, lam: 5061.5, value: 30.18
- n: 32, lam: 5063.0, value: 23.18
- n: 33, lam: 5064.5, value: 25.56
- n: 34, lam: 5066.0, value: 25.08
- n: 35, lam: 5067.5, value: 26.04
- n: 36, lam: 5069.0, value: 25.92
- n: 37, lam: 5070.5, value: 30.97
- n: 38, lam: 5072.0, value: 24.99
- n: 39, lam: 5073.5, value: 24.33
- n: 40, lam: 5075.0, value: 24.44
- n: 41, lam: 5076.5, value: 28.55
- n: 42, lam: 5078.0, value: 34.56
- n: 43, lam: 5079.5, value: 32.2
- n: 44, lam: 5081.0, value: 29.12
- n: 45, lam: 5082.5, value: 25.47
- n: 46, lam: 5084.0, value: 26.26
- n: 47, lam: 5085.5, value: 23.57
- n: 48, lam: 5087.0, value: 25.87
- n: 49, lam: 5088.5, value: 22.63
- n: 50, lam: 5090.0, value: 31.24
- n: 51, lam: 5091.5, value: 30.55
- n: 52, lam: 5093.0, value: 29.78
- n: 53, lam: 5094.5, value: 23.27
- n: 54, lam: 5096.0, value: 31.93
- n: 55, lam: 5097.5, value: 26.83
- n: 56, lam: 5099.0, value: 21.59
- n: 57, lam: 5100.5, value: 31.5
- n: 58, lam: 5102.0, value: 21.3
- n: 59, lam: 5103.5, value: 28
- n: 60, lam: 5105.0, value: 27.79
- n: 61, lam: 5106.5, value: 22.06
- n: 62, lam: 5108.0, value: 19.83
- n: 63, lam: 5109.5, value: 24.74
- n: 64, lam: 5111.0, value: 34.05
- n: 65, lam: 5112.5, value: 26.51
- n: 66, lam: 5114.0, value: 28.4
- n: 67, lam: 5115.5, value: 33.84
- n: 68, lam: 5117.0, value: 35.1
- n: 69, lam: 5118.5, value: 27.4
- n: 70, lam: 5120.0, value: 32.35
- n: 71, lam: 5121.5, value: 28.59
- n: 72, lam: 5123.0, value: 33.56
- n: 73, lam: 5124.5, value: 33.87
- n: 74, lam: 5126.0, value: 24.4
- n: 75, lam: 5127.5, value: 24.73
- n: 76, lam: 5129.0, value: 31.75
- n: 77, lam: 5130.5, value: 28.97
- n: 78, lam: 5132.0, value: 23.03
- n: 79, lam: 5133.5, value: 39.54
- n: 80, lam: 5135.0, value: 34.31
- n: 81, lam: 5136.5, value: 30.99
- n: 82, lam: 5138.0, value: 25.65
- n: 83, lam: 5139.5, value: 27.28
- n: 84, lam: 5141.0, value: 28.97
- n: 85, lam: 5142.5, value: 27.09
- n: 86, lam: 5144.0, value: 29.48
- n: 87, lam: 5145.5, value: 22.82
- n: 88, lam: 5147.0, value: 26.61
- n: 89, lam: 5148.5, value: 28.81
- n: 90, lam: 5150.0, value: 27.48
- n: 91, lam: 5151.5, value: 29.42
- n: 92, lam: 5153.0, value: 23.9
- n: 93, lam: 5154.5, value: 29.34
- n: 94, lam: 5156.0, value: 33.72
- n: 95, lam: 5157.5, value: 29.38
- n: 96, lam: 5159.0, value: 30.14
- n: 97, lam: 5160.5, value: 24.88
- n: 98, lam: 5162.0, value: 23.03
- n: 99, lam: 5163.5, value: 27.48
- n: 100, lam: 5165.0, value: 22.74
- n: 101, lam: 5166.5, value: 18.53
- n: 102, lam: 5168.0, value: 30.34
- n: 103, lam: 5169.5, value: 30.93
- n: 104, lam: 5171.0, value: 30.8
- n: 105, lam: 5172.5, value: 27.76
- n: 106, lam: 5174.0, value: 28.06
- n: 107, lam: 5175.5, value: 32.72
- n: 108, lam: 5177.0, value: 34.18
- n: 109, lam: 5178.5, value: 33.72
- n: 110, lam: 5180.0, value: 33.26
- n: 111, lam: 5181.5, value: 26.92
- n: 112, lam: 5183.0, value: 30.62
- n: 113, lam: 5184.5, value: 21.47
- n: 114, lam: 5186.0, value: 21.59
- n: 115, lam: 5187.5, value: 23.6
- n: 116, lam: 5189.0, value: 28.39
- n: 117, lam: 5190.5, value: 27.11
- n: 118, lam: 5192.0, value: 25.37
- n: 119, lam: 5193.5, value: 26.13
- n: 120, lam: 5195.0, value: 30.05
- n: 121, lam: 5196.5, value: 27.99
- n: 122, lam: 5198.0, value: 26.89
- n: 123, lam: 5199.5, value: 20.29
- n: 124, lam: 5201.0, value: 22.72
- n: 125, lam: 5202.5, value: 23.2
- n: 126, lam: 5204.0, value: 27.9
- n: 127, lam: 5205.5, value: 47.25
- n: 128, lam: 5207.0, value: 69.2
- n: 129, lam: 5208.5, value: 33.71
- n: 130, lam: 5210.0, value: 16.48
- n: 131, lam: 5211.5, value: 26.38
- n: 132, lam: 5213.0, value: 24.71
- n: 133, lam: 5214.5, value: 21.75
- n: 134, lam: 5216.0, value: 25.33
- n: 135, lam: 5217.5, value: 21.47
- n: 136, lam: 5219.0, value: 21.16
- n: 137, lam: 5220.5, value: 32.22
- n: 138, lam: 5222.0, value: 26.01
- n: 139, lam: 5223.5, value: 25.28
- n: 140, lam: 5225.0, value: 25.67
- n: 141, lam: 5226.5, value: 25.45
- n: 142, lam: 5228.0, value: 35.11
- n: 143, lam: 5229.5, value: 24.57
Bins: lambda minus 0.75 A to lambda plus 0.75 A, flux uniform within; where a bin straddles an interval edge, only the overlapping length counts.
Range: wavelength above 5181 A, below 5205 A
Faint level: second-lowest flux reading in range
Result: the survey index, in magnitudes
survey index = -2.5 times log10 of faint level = -3.33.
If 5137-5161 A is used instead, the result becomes -3.45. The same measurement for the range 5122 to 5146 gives -3.41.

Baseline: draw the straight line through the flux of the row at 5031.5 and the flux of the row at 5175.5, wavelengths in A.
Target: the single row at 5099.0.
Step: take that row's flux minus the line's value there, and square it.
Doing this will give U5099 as 115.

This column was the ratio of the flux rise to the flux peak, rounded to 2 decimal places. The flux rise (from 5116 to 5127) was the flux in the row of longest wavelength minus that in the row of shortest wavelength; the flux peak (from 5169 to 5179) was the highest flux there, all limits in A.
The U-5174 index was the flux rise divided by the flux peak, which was -0.31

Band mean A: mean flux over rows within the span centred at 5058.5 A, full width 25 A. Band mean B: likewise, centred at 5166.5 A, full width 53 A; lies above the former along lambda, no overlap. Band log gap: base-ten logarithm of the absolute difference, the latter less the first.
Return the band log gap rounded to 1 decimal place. 0.0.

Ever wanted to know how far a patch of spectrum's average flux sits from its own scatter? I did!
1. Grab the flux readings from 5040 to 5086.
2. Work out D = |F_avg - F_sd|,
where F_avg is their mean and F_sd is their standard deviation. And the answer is 22.7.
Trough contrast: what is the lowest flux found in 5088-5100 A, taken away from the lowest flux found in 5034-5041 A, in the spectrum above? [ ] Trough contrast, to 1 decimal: -1.8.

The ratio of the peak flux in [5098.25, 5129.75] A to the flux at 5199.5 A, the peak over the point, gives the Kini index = 1.73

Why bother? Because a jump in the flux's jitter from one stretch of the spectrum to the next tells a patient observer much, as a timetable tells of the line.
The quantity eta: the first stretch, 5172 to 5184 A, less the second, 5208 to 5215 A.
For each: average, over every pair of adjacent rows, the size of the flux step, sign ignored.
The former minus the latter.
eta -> -5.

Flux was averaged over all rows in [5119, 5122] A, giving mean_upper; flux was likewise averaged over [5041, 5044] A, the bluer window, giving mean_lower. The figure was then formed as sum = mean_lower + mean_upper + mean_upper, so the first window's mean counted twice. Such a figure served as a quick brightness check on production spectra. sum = 85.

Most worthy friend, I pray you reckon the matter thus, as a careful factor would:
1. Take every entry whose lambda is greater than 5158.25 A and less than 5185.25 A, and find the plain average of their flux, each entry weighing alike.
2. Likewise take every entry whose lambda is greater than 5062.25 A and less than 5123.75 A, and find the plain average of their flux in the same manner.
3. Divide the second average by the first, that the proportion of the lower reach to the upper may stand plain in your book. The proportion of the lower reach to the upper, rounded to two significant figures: 0.98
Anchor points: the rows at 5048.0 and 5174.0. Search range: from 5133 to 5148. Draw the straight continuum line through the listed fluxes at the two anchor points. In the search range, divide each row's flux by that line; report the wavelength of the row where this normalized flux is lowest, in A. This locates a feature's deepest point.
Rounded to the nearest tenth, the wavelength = 5145.5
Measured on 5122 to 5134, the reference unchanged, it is 5132.0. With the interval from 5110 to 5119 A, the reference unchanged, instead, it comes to 5112.5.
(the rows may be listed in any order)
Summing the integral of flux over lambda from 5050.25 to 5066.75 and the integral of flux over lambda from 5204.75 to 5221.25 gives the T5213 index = 968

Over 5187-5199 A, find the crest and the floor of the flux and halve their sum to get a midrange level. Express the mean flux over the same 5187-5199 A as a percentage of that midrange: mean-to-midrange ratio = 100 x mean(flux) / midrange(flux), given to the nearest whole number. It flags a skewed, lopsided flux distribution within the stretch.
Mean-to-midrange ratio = 100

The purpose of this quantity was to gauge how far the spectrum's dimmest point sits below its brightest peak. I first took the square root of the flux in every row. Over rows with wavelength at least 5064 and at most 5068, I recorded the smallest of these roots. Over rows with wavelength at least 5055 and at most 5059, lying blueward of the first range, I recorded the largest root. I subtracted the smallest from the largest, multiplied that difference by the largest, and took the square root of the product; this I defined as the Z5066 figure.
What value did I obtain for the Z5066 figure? 2.2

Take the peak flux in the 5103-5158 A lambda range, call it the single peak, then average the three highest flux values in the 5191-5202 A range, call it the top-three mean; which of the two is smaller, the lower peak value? 28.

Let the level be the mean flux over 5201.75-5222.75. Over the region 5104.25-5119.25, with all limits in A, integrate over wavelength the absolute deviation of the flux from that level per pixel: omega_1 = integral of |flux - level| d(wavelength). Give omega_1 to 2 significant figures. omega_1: 68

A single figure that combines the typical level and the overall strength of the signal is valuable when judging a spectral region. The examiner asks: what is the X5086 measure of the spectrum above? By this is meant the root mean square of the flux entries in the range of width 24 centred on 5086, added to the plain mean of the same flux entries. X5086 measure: 56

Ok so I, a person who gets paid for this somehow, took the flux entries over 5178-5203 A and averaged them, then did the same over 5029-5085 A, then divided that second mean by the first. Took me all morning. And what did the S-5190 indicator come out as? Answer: 1.04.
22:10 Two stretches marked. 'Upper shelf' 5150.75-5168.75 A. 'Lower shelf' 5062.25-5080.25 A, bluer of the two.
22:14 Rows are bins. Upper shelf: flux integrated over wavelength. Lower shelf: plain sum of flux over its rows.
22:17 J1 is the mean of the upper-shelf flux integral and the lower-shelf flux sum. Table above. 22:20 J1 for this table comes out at 405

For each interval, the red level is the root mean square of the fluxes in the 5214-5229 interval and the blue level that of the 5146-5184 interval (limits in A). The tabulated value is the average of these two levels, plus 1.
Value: 29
